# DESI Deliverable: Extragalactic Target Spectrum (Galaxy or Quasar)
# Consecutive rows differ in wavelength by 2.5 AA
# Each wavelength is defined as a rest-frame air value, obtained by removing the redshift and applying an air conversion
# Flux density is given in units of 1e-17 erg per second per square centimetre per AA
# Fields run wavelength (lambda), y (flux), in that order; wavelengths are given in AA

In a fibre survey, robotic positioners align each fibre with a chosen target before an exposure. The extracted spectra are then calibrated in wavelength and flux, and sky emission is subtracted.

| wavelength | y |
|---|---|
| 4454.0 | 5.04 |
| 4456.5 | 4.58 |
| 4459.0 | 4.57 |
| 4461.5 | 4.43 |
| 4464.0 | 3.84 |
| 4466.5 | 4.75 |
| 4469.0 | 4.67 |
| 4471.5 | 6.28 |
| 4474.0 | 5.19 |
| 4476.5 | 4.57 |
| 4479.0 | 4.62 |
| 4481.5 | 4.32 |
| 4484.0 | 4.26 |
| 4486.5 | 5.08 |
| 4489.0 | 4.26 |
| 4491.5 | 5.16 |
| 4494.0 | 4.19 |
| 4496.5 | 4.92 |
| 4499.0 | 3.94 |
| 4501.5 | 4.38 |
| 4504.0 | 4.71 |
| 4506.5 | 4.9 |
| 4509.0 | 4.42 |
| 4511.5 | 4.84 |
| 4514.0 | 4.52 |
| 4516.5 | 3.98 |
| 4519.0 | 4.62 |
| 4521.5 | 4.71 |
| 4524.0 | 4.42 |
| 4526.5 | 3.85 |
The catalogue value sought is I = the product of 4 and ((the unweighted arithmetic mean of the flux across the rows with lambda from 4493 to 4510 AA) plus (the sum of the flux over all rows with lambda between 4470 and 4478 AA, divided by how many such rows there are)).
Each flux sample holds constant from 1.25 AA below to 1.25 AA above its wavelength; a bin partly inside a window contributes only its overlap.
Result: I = 39.4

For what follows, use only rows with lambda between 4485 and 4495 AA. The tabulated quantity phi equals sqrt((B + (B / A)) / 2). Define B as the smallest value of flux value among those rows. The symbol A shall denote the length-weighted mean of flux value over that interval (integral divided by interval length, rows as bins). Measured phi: 1.59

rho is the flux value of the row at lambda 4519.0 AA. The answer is 4.62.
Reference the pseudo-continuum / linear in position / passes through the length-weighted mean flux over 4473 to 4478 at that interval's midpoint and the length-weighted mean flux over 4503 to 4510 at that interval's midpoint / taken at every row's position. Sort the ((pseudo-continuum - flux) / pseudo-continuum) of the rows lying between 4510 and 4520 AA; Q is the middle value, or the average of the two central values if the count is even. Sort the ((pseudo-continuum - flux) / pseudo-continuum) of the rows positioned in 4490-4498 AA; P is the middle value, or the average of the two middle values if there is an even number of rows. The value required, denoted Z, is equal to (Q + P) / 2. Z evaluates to -0.01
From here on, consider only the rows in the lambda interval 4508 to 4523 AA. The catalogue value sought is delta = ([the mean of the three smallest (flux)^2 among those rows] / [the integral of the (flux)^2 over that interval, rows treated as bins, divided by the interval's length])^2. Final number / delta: 0.83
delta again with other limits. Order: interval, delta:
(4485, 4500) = 0.64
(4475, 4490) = 0.79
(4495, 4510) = 0.76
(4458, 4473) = 0.63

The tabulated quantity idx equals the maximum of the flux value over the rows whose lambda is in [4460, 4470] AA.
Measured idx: 4.75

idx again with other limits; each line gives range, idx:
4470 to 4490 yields 6.28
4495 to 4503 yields 4.92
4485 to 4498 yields 5.16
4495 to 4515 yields 4.92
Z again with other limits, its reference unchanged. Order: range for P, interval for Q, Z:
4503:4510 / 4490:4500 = 0.02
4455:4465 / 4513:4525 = 0.06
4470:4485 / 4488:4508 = 0.04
